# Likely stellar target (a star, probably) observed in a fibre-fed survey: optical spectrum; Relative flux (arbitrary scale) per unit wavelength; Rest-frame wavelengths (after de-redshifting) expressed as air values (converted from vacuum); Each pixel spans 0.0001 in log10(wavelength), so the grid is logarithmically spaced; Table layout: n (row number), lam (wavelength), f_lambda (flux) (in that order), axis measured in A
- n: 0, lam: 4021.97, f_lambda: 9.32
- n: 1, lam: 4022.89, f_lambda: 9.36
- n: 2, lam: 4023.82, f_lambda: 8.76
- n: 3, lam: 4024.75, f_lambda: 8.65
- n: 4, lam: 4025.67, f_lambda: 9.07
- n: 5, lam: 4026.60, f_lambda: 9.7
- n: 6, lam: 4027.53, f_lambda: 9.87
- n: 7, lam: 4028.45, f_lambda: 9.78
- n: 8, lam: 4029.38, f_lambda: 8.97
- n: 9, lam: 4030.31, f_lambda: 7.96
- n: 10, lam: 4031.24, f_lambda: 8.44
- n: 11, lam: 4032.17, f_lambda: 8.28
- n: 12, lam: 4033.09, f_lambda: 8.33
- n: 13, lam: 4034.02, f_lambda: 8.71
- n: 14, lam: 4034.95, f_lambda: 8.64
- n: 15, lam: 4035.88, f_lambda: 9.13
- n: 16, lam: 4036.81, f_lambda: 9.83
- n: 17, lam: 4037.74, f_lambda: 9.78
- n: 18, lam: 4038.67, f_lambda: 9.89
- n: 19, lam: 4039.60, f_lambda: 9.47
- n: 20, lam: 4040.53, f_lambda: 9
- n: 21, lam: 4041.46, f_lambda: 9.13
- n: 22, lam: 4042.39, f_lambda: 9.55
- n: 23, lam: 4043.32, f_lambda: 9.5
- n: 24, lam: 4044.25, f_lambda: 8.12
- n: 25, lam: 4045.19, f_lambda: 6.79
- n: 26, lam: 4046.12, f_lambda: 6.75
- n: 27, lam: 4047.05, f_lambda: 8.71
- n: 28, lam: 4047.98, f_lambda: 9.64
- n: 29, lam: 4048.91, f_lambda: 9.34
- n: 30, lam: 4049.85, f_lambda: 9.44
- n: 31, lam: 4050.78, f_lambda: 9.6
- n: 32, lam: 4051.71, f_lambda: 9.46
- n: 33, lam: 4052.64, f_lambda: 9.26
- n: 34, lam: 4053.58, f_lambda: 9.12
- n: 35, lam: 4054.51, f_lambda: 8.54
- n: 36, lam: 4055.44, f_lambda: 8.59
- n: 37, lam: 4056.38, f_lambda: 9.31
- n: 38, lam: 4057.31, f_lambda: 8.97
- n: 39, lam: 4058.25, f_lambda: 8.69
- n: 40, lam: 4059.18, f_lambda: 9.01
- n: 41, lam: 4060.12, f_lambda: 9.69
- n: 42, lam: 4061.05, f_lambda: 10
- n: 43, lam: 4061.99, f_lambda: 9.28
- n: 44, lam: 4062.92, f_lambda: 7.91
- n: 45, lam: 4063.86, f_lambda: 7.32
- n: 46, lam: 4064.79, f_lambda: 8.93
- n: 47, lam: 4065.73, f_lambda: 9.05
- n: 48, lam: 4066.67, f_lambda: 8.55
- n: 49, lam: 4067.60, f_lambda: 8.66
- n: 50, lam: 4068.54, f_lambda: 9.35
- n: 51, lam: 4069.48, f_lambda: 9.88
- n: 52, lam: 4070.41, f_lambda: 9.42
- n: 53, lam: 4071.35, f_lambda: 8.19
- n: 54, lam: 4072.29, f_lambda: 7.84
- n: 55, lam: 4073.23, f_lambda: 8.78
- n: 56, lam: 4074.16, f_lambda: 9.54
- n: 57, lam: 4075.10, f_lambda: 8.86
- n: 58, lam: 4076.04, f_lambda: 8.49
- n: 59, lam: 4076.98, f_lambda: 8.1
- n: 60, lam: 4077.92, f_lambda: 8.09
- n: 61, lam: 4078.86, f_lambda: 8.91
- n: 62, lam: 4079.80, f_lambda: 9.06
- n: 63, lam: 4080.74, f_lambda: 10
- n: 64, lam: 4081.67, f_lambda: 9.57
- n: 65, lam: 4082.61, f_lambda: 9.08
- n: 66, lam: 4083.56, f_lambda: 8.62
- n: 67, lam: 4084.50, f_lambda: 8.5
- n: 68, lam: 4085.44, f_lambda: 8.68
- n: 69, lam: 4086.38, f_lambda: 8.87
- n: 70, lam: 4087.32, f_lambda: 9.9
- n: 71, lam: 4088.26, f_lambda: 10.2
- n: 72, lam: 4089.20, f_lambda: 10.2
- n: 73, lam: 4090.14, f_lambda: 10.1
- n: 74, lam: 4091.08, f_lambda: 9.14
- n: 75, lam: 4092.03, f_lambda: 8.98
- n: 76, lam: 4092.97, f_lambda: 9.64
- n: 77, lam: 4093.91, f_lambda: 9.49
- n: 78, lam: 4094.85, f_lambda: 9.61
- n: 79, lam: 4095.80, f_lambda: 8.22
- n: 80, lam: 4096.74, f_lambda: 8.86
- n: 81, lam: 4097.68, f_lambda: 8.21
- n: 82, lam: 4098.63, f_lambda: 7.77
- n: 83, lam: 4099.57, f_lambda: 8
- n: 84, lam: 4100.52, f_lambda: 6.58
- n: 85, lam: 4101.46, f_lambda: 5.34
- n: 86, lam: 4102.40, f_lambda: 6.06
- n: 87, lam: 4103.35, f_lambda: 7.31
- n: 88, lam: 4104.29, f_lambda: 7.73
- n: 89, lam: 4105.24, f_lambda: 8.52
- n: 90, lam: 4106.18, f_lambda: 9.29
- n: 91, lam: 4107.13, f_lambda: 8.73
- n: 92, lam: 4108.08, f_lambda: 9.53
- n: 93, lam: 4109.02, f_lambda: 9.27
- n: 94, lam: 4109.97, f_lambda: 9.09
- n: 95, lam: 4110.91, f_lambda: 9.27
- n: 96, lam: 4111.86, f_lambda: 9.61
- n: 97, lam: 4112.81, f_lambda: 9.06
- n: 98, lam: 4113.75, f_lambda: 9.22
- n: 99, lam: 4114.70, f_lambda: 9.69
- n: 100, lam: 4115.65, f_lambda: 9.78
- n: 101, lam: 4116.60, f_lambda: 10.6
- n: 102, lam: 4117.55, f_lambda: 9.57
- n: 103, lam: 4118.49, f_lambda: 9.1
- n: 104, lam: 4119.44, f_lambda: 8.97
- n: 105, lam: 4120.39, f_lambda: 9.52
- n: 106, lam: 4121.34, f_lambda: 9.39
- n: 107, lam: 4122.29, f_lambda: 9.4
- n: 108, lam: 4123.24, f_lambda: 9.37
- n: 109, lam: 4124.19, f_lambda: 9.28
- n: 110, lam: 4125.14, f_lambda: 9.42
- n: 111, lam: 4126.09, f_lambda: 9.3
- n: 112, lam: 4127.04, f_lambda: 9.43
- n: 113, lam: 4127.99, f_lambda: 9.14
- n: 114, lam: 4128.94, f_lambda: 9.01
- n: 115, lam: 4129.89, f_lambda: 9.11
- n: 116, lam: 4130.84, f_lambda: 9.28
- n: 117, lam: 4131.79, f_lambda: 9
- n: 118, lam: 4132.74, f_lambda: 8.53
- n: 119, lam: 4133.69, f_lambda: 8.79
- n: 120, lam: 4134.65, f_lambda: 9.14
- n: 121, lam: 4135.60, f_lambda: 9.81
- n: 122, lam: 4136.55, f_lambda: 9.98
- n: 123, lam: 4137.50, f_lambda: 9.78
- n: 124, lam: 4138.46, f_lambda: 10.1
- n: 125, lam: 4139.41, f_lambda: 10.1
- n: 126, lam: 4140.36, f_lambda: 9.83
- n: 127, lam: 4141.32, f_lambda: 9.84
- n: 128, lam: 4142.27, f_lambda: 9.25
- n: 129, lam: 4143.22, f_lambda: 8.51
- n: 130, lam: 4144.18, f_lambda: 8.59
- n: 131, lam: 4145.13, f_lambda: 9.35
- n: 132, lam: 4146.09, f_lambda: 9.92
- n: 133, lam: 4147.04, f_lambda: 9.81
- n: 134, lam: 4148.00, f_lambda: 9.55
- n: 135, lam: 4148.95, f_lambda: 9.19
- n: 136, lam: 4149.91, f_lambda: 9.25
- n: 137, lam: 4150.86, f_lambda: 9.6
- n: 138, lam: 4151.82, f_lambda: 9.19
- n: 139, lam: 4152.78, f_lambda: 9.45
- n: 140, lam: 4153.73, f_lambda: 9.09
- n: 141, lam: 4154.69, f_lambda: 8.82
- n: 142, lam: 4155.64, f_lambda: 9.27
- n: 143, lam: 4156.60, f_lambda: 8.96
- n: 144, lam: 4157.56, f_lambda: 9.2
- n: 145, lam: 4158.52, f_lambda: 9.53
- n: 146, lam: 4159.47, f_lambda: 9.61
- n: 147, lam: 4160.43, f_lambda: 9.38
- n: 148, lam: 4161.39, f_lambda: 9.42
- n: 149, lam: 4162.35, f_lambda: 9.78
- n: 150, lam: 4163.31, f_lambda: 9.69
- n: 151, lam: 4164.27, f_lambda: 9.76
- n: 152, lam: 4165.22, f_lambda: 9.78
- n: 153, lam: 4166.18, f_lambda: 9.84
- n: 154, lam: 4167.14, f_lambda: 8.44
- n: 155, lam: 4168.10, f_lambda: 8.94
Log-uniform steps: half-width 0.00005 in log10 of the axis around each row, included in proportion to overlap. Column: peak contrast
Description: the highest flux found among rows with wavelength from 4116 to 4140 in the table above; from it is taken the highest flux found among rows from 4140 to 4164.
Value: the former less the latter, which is 0.7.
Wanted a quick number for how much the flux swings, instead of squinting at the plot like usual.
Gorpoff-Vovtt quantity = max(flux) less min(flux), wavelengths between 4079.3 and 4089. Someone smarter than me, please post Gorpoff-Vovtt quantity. 1.7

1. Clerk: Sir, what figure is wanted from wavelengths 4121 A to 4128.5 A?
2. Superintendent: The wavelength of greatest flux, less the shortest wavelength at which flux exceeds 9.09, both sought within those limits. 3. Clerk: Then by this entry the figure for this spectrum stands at 5.7 A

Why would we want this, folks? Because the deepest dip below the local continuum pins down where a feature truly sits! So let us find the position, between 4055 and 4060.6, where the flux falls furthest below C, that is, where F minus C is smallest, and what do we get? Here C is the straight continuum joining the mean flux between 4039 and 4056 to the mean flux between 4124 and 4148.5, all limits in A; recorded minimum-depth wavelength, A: 4055.44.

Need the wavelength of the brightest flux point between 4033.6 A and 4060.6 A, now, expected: 4038.67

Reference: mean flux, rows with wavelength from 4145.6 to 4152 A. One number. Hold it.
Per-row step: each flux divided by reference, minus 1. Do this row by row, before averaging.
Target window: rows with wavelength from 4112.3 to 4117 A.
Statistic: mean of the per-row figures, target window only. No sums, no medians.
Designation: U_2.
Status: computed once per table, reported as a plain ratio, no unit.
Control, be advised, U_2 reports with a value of 0.02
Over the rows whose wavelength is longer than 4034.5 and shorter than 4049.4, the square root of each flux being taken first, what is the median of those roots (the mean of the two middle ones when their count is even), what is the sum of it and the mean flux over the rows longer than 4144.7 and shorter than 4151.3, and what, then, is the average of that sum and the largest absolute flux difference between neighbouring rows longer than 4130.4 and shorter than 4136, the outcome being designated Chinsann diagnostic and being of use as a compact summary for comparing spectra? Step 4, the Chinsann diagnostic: 6.62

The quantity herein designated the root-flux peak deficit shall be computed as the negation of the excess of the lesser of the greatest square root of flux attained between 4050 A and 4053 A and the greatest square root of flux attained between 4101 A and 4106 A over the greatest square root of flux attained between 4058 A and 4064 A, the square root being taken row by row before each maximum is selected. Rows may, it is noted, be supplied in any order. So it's 0.24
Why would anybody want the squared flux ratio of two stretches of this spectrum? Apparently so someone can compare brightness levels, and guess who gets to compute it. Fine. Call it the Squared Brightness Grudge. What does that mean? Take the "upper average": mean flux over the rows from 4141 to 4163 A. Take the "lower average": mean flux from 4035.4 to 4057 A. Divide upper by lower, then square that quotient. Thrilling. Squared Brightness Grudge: 1.06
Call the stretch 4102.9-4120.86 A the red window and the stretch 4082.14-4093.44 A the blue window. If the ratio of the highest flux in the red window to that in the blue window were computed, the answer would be 1.04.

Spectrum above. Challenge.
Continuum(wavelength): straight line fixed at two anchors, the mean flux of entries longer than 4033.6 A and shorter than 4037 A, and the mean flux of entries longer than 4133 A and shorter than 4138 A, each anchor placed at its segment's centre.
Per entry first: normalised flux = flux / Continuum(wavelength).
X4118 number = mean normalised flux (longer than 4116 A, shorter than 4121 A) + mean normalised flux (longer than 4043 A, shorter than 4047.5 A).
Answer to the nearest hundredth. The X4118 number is 1.89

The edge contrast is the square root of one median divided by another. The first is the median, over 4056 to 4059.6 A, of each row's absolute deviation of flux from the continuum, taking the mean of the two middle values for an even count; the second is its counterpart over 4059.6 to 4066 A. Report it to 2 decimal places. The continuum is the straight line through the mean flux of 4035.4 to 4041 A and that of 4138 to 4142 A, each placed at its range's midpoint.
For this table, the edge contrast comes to 1.02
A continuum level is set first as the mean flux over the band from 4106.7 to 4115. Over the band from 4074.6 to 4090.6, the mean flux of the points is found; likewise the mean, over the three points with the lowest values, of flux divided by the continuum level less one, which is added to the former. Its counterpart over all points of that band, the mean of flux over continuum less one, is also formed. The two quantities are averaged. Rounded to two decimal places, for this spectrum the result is 4.50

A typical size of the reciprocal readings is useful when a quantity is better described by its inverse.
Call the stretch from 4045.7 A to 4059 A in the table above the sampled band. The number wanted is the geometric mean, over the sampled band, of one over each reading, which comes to 0.112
